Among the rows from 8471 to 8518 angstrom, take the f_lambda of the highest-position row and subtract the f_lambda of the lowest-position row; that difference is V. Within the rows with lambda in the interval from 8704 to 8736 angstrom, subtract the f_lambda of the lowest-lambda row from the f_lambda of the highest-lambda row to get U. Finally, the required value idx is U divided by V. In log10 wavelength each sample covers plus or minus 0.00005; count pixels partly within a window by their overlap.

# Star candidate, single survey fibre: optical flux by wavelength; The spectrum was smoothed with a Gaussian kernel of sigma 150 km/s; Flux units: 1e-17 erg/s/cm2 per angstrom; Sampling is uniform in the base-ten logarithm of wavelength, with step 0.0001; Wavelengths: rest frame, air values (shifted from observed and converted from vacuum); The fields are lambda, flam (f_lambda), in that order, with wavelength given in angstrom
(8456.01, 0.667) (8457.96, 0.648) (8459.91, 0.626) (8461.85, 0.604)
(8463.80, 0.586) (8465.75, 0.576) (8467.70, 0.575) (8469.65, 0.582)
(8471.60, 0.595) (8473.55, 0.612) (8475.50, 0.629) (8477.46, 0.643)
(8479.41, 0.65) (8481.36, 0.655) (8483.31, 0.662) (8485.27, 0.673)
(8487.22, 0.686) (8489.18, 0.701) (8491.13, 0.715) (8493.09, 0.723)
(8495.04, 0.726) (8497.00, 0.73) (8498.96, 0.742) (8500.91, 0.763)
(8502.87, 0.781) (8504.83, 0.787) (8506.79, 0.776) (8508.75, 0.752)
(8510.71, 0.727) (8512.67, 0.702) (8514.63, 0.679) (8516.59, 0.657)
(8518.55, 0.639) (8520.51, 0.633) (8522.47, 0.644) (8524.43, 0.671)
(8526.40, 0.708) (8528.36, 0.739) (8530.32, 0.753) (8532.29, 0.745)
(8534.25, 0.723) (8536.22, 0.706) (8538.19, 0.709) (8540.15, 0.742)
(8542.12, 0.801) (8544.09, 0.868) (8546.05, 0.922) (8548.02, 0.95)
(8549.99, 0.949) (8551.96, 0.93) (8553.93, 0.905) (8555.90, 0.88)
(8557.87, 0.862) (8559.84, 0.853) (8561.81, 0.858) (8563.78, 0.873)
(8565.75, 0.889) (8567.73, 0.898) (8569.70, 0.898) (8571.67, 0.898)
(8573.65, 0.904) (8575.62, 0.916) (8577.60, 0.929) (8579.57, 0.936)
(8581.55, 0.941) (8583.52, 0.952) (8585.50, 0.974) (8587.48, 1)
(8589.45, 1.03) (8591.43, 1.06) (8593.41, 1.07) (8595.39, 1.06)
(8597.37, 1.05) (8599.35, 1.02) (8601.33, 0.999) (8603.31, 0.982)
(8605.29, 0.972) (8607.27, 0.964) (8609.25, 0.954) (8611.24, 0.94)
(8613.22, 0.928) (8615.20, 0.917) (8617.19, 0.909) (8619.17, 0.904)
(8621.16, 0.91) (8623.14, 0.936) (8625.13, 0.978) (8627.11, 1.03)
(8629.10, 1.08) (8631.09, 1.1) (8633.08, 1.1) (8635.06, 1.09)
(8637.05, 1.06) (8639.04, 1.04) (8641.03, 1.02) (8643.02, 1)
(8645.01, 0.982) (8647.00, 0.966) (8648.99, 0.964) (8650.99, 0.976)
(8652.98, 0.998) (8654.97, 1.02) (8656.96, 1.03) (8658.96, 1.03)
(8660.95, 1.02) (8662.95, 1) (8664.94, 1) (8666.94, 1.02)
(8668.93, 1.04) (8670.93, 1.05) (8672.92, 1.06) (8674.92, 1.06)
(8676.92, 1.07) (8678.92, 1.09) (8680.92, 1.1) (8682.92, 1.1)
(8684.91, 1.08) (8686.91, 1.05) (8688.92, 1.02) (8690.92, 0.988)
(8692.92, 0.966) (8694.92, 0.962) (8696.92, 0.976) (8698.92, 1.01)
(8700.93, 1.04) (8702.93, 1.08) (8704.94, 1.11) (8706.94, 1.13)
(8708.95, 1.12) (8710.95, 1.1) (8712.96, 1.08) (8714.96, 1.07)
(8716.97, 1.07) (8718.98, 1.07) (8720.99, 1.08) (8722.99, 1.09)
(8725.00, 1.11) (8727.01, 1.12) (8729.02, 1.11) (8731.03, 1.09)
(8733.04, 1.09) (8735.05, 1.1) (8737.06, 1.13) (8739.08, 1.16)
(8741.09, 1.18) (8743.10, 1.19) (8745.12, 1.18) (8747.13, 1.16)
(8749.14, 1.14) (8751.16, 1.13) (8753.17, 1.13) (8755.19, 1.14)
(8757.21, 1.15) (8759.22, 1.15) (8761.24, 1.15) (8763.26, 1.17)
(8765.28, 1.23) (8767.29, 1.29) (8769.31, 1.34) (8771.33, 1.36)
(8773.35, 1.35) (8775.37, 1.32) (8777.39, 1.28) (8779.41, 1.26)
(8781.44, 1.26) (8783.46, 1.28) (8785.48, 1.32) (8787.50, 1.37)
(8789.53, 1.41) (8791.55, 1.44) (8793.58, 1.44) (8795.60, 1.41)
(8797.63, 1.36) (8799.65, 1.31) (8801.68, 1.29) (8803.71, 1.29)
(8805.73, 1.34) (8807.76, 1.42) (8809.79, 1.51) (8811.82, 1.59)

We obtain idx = -0.16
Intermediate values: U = -0.01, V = 0.06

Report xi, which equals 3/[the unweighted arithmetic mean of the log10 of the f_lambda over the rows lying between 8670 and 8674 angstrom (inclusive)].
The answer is 129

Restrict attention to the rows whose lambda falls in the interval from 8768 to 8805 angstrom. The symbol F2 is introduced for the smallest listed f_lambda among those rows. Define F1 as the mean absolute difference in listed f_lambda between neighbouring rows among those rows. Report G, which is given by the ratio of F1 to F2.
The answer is 0.0210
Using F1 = 0.0265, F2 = 1.26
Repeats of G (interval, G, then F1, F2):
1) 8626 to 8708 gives 0.0184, 0.0177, 0.962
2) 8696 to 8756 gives 0.0164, 0.0160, 0.976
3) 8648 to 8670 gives 0.0141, 0.0136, 0.964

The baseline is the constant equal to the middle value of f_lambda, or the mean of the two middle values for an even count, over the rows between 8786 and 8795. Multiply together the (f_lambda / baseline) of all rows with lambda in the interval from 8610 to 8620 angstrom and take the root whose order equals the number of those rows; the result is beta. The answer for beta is 0.6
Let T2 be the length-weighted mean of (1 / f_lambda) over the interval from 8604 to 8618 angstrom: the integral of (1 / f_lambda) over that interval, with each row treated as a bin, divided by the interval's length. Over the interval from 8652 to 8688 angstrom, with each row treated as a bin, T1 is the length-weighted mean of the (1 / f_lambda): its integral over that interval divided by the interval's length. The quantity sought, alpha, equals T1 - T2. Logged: -0.1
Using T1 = 0.96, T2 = 1.06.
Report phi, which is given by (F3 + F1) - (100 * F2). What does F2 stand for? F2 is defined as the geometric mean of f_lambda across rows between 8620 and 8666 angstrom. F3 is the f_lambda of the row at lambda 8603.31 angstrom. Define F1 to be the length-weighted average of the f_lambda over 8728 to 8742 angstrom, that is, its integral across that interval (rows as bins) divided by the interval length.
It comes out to -99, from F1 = 1.12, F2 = 1.01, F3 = 0.982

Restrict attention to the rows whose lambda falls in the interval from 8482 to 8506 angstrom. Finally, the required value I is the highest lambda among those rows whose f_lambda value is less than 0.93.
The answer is 8504.83 angstrom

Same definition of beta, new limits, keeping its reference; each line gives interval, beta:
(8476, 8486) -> 0.5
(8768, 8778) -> 0.9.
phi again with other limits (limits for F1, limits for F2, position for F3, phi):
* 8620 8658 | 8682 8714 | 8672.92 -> -103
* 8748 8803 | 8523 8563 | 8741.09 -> -78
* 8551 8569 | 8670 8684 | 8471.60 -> -106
